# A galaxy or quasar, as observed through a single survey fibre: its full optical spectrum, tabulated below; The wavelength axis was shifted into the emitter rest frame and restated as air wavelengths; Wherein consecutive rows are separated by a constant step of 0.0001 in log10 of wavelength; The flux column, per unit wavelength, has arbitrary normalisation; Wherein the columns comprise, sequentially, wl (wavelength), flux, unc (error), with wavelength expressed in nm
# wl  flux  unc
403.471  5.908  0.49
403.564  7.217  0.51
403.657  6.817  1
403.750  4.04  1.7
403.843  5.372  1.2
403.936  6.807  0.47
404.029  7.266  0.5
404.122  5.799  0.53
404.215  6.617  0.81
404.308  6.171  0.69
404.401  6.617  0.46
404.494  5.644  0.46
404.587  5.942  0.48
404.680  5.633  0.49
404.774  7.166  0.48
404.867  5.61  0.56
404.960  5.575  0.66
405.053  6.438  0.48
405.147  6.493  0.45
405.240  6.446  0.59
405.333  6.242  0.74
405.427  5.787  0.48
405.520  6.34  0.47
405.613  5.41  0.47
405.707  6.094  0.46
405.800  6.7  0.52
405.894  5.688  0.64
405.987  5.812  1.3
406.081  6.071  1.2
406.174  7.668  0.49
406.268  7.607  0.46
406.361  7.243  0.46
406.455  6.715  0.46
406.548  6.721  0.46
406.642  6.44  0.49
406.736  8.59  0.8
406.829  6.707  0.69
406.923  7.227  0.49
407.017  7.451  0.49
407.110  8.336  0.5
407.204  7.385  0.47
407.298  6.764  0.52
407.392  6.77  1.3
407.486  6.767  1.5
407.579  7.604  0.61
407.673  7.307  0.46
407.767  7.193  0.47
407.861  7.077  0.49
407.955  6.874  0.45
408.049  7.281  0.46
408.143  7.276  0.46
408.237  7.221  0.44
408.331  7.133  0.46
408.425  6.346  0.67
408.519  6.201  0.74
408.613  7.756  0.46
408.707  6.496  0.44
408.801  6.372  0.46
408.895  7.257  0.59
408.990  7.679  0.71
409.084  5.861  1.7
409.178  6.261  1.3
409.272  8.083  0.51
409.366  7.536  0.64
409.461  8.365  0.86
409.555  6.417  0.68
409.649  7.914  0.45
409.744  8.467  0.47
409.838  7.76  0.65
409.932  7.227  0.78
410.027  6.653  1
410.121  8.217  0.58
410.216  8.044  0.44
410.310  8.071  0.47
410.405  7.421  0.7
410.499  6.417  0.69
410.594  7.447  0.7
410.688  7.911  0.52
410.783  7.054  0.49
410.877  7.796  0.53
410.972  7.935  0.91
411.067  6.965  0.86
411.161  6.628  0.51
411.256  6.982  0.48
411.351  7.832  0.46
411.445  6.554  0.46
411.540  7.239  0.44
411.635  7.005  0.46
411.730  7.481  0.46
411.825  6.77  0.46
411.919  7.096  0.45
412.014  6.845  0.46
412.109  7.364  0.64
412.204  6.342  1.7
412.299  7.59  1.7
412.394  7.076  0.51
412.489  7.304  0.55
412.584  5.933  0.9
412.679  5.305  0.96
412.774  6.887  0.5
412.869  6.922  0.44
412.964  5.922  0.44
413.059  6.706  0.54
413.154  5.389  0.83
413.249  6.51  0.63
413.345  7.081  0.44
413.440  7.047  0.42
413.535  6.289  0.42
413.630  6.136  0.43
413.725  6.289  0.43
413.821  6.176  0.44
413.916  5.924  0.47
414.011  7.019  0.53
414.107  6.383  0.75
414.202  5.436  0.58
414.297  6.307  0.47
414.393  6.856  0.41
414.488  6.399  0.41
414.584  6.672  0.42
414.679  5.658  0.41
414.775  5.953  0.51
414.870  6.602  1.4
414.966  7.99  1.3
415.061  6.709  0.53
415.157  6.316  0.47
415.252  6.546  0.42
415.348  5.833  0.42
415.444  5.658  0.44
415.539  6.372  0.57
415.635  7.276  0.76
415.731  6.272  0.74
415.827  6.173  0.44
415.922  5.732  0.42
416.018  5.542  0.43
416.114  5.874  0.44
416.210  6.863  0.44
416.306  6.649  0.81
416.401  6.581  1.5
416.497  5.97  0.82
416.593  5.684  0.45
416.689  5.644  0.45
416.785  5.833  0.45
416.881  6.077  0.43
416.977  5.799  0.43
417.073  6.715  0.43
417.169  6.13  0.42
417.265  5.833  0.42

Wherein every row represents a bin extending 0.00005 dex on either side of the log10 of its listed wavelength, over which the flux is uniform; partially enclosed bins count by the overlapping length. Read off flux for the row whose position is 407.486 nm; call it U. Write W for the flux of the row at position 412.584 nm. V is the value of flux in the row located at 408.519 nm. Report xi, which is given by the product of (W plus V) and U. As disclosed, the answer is 82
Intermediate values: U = 6.767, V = 6.201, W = 5.933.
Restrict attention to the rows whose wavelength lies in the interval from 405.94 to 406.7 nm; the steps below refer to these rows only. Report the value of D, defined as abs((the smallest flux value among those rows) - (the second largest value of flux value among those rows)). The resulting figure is 1.8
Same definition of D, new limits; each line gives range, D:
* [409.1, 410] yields 2.1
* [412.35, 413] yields 1.8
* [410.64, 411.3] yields 1.3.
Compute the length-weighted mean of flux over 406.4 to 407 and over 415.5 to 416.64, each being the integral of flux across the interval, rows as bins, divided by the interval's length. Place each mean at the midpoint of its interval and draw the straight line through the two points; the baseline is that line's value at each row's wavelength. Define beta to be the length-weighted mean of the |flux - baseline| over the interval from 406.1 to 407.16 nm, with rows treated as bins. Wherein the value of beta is 0.58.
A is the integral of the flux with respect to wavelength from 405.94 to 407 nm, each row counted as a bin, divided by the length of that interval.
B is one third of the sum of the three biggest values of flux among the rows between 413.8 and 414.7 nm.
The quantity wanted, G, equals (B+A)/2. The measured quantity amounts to 6.9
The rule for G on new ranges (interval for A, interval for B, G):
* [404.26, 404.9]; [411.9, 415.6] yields 6.9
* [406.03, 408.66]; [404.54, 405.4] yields 6.9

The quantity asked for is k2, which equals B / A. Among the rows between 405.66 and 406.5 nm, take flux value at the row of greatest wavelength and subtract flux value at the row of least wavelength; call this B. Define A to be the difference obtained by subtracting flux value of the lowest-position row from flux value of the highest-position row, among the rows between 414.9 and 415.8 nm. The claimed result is -0.4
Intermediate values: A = -1.7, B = 0.6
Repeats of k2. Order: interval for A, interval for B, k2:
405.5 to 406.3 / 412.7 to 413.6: -0.5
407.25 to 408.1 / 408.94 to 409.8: 1.5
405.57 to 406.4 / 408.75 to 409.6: 0.0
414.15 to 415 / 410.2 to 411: 0.0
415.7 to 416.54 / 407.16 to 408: 1.7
